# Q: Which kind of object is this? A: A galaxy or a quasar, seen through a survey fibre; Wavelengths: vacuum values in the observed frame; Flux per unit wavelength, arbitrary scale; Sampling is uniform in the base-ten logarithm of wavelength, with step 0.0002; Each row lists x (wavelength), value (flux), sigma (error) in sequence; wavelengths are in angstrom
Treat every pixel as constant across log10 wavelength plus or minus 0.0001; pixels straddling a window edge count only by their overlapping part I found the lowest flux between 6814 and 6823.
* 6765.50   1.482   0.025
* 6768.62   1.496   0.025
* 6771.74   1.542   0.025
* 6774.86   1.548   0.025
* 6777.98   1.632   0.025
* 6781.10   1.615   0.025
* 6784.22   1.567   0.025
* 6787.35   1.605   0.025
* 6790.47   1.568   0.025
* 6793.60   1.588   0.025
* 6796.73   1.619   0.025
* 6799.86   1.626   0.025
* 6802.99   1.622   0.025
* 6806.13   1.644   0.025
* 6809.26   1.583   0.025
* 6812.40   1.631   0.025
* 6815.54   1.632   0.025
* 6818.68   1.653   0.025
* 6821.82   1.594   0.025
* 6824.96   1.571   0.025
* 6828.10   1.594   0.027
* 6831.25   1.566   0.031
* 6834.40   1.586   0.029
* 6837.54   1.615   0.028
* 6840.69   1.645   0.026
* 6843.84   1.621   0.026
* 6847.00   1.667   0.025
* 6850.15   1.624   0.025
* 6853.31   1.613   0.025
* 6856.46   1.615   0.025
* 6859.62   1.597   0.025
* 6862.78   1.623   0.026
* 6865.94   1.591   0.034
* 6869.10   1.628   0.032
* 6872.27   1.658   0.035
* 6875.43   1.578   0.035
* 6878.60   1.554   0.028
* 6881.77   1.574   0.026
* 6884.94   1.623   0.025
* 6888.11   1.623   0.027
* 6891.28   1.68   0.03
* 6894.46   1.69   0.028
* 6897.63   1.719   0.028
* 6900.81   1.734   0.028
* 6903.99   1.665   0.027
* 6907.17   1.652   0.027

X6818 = 1.594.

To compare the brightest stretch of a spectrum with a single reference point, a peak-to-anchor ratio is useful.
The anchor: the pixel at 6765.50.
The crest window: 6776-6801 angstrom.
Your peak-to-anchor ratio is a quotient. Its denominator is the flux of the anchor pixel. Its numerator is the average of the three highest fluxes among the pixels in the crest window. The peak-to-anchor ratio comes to 1.10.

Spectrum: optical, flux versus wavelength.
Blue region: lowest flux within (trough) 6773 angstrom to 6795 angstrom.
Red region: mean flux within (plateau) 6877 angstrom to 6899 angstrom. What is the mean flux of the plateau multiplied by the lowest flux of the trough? 2.53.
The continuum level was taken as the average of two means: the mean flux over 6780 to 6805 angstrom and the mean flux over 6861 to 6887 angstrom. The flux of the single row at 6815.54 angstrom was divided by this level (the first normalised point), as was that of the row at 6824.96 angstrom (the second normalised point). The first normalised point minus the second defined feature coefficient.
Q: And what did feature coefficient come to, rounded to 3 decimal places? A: 0.038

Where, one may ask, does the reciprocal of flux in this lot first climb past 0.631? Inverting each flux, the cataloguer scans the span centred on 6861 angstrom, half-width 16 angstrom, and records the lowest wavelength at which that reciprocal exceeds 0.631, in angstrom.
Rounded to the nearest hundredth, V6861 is 6875.43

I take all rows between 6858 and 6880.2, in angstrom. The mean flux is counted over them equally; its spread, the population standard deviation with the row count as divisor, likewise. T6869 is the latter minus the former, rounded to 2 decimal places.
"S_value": -1.57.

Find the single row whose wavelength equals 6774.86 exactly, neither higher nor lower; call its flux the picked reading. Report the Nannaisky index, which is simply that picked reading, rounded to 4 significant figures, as 1.548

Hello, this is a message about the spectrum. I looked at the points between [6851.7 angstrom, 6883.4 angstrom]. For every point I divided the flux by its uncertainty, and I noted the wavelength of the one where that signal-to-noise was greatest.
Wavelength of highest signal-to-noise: 6856.46 angstrom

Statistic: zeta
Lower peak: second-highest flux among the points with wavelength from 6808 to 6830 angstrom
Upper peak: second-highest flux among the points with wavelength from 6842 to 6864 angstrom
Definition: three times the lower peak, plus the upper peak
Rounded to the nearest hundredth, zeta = 6.52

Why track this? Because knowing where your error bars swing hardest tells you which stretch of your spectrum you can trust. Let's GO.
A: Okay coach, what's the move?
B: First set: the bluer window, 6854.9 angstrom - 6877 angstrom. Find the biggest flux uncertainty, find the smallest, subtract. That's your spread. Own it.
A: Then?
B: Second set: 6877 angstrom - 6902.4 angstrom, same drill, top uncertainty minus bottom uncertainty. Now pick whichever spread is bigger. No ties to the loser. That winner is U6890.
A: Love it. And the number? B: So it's 0.010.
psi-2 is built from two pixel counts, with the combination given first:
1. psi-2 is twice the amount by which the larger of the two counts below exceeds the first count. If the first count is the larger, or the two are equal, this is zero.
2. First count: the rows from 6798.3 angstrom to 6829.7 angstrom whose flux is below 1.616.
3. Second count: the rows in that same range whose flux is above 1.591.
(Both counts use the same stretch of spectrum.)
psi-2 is 8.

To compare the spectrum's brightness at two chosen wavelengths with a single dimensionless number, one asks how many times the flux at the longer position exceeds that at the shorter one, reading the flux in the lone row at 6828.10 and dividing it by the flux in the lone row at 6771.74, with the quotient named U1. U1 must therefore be 1.03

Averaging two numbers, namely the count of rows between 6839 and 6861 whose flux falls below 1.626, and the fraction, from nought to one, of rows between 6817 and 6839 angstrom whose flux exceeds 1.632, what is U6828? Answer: 2.6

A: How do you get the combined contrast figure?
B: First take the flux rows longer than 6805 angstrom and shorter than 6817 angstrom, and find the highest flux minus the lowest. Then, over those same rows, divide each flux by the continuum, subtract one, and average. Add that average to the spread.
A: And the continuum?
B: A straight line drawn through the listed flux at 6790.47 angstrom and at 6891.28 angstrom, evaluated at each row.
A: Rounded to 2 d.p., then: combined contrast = 0.08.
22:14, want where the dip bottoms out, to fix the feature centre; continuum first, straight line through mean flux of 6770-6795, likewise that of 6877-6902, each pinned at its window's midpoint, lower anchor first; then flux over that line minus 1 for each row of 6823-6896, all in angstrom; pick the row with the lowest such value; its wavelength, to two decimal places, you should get 6878.60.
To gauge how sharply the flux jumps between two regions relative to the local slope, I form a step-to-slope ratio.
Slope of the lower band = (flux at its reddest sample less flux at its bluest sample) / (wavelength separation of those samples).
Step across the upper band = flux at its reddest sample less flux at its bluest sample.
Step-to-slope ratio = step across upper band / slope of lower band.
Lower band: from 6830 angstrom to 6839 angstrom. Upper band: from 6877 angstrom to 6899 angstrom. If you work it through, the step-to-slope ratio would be 21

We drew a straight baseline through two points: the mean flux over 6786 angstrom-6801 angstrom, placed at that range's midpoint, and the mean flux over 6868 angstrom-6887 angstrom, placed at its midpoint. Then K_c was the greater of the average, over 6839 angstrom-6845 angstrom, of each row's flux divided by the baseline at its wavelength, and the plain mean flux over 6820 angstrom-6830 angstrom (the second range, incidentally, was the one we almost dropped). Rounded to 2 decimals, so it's 1.59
